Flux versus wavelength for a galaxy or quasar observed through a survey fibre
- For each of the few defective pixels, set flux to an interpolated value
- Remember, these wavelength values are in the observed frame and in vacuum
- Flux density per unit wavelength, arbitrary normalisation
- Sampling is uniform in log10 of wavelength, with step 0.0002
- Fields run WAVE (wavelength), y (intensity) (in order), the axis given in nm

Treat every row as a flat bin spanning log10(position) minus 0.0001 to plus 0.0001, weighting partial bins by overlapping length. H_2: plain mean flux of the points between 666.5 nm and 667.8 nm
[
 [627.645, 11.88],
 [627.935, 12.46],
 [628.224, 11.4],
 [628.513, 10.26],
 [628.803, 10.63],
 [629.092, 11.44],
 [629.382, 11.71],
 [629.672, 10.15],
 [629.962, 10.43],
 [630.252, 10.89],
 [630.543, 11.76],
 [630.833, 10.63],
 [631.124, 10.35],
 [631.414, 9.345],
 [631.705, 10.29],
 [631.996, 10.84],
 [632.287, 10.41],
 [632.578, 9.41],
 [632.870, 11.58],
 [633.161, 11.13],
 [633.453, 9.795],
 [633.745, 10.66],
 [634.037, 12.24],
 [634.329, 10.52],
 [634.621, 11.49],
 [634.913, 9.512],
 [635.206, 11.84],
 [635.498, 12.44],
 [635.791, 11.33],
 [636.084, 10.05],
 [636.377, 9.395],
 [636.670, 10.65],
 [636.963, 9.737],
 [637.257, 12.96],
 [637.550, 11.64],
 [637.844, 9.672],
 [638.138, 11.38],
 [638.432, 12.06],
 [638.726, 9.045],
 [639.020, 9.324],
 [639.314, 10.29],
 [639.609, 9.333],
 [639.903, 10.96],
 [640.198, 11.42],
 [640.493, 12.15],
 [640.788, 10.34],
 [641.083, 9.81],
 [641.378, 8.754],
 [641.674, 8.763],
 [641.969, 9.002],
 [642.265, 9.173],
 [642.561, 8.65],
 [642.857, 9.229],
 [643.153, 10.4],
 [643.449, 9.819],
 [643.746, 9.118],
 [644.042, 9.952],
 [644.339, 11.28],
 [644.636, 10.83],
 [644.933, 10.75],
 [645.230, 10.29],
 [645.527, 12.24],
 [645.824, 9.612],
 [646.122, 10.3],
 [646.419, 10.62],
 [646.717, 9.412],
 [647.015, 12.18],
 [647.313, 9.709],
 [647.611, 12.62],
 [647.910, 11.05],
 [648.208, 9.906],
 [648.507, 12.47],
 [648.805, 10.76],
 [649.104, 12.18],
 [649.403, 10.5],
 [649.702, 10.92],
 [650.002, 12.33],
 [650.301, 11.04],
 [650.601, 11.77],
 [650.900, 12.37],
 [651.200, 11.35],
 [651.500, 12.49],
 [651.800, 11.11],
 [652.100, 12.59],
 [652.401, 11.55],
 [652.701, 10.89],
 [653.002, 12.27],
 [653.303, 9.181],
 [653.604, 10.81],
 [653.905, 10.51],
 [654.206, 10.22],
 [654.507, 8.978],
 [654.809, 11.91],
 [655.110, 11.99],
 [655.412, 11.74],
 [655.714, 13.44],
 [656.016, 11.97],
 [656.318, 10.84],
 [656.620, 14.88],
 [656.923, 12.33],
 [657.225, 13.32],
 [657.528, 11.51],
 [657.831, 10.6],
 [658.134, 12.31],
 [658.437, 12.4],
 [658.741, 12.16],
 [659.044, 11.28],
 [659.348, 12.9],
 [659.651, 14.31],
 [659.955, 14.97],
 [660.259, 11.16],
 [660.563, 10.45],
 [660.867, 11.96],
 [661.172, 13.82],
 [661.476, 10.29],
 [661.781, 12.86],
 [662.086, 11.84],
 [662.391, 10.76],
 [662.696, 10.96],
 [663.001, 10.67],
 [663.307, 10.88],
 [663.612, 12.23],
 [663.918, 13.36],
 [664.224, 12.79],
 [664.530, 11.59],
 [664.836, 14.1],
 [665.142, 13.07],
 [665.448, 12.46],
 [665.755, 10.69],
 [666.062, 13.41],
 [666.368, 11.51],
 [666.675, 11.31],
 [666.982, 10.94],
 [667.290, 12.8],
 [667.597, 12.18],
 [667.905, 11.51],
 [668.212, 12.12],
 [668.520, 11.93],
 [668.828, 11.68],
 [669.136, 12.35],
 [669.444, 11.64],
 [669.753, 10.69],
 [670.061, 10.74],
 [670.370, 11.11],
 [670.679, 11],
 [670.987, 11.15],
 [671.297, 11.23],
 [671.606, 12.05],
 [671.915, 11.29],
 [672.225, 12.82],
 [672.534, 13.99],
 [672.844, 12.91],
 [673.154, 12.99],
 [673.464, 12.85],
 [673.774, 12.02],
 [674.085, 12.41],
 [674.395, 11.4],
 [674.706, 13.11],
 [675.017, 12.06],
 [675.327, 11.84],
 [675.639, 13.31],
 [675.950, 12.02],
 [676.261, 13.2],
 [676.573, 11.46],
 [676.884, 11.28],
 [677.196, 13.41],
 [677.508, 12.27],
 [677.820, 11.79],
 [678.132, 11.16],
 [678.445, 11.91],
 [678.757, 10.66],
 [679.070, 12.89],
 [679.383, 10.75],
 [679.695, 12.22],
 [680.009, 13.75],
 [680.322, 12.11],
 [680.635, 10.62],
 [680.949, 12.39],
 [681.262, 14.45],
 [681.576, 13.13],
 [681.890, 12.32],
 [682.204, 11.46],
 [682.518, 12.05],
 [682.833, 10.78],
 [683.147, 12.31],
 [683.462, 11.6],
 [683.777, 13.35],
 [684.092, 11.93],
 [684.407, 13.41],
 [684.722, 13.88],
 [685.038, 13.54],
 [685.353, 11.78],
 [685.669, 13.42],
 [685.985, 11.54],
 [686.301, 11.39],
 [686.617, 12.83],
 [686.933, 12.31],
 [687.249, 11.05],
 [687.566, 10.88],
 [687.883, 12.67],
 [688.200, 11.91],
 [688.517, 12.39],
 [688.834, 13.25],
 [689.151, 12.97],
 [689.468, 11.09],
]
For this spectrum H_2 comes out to 11.8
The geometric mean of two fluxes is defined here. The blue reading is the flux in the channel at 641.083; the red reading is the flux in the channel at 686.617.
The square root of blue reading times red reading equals 11.2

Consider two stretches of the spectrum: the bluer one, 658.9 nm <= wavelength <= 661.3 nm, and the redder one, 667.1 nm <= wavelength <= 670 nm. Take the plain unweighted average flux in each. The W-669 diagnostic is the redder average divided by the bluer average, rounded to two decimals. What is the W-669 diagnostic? 0.94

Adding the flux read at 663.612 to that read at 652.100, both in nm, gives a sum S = 24.8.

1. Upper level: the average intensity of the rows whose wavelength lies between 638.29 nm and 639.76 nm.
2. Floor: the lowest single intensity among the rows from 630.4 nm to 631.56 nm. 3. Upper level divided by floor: 1.07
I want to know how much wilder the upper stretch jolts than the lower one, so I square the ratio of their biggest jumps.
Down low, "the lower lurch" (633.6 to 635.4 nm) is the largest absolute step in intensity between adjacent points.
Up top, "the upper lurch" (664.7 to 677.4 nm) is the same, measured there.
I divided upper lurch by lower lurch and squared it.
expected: 1.4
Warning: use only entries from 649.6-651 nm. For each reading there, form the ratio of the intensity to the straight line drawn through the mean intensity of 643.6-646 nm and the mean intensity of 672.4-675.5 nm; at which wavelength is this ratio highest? 650.002 nm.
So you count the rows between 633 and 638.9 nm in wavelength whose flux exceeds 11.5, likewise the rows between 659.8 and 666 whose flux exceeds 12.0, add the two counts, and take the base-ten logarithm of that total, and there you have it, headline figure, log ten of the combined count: 1.18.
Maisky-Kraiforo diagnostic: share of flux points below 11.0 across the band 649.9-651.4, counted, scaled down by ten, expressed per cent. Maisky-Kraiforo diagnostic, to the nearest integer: 0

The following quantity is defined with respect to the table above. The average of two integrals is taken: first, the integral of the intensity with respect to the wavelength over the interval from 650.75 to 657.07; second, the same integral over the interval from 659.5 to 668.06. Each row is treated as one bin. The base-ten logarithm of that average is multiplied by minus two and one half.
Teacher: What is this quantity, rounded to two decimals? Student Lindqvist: -4.87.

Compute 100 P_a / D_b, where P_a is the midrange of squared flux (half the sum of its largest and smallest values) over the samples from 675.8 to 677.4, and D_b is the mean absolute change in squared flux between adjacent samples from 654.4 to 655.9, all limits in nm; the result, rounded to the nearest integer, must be 549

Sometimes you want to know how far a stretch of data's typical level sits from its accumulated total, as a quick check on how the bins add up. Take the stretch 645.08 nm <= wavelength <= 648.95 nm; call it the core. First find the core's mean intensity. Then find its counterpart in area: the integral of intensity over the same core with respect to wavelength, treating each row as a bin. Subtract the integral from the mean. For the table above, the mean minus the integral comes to -31.2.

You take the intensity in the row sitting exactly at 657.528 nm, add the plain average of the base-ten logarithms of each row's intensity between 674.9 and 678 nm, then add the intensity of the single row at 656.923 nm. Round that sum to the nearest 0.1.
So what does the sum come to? 24.9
